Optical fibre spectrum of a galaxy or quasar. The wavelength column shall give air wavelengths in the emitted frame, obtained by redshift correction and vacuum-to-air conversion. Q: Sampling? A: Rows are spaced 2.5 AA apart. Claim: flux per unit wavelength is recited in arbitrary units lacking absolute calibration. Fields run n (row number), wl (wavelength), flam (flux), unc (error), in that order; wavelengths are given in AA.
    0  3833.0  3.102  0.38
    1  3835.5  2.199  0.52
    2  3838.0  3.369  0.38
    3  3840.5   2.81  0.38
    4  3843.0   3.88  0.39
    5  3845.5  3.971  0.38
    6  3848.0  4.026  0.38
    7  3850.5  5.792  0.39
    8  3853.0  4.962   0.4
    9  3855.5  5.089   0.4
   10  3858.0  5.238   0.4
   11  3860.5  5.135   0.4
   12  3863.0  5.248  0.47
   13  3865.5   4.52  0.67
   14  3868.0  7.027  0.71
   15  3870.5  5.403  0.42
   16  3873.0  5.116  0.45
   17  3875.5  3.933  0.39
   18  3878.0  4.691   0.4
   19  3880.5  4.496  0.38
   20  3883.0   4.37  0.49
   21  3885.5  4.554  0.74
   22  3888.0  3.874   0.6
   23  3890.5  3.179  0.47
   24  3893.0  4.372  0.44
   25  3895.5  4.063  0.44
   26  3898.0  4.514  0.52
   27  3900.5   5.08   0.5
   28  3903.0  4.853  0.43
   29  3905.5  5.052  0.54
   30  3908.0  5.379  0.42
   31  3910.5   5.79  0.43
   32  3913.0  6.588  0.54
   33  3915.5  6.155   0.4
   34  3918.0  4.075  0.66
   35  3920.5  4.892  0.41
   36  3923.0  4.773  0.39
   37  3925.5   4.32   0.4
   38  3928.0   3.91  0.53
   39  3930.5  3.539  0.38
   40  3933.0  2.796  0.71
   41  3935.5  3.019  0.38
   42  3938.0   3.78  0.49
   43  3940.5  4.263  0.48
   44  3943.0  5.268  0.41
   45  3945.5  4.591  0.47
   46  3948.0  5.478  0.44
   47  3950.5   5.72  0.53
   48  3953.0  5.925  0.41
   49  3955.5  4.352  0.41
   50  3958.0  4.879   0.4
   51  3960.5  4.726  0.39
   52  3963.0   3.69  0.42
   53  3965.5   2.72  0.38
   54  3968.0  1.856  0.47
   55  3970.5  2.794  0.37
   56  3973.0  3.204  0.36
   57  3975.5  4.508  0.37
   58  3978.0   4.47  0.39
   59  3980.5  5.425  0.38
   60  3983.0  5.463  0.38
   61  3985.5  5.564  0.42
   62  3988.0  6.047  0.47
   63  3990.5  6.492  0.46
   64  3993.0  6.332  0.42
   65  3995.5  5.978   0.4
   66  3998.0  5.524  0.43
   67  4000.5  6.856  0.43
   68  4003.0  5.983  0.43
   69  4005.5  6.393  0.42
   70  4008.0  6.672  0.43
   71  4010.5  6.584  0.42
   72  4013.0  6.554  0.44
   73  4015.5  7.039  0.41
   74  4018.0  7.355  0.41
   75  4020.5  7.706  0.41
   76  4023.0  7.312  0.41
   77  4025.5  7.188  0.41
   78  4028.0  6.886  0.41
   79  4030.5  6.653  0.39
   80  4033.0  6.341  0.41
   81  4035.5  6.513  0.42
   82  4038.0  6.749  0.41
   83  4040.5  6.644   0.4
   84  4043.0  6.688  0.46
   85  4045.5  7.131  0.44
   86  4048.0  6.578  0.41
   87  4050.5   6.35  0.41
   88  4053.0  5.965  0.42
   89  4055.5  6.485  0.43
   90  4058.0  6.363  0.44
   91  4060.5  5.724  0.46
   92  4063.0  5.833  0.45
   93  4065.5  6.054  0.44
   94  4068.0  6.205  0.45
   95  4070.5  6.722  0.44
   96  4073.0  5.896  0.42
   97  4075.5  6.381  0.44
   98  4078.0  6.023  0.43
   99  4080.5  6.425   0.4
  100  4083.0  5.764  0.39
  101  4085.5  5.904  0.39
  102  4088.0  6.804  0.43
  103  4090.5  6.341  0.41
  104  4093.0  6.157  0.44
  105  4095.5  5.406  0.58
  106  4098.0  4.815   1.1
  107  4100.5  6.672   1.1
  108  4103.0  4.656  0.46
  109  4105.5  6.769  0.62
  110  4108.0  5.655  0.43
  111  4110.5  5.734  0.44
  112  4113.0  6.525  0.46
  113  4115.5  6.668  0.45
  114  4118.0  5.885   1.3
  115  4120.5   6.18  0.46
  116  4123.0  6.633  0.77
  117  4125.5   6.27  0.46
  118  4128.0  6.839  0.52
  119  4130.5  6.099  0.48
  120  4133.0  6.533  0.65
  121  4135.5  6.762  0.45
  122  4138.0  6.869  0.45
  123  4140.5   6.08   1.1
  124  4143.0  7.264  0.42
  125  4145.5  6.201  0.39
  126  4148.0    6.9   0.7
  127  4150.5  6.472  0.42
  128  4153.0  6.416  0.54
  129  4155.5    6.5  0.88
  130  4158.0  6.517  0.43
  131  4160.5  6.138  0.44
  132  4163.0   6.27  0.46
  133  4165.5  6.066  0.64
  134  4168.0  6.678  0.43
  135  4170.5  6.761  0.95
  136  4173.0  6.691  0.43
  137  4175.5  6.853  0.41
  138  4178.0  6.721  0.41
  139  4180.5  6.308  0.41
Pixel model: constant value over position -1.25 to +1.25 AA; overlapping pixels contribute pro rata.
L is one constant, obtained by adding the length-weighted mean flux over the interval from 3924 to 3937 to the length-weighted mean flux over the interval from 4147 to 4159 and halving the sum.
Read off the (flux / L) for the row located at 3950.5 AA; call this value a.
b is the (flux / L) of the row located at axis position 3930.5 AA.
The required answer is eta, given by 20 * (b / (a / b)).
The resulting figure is 9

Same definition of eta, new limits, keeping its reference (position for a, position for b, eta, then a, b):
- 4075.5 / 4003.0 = 22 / 1.26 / 1.18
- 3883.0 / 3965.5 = 7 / 0.87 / 0.54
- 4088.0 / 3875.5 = 9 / 1.35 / 0.78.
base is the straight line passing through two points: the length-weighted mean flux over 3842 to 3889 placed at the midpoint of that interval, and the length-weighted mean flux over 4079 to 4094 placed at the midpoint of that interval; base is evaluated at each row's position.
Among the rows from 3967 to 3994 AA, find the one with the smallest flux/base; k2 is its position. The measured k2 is 3968.0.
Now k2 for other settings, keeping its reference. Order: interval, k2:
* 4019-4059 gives 4053.0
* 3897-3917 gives 3898.0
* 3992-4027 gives 3998.0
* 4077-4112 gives 4103.0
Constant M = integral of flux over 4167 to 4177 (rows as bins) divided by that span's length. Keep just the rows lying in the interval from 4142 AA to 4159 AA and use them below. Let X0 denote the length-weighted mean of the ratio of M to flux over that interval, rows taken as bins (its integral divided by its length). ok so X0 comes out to 1.02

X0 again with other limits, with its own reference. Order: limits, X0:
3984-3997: 1.12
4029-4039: 1.03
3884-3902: 1.62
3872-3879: 1.50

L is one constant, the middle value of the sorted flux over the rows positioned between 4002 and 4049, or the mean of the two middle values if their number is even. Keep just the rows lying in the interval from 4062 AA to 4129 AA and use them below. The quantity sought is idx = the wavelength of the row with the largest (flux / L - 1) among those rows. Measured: 4128.0 AA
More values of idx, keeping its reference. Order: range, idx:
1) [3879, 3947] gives 3913.0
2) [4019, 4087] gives 4020.5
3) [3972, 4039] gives 4020.5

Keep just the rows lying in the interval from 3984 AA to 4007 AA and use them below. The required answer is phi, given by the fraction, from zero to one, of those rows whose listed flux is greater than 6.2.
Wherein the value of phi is 0.44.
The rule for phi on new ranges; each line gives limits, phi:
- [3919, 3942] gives 0.00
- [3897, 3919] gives 0.11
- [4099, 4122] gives 0.44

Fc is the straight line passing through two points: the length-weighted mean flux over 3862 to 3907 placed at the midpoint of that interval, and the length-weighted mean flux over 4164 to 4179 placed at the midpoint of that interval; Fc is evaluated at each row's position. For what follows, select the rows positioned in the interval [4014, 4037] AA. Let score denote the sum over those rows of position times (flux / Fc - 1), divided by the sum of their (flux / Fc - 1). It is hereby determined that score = 4023.7 AA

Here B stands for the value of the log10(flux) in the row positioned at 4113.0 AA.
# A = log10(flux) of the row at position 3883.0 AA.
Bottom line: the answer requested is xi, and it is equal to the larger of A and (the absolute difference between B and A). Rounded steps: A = 0.640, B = 0.81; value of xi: 0.640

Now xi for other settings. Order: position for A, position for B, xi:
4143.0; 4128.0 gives 0.861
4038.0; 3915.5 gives 0.829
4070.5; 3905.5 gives 0.827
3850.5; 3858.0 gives 0.763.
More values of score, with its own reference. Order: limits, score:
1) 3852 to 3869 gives 3862.5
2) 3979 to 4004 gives 3994.3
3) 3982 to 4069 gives 4021.4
